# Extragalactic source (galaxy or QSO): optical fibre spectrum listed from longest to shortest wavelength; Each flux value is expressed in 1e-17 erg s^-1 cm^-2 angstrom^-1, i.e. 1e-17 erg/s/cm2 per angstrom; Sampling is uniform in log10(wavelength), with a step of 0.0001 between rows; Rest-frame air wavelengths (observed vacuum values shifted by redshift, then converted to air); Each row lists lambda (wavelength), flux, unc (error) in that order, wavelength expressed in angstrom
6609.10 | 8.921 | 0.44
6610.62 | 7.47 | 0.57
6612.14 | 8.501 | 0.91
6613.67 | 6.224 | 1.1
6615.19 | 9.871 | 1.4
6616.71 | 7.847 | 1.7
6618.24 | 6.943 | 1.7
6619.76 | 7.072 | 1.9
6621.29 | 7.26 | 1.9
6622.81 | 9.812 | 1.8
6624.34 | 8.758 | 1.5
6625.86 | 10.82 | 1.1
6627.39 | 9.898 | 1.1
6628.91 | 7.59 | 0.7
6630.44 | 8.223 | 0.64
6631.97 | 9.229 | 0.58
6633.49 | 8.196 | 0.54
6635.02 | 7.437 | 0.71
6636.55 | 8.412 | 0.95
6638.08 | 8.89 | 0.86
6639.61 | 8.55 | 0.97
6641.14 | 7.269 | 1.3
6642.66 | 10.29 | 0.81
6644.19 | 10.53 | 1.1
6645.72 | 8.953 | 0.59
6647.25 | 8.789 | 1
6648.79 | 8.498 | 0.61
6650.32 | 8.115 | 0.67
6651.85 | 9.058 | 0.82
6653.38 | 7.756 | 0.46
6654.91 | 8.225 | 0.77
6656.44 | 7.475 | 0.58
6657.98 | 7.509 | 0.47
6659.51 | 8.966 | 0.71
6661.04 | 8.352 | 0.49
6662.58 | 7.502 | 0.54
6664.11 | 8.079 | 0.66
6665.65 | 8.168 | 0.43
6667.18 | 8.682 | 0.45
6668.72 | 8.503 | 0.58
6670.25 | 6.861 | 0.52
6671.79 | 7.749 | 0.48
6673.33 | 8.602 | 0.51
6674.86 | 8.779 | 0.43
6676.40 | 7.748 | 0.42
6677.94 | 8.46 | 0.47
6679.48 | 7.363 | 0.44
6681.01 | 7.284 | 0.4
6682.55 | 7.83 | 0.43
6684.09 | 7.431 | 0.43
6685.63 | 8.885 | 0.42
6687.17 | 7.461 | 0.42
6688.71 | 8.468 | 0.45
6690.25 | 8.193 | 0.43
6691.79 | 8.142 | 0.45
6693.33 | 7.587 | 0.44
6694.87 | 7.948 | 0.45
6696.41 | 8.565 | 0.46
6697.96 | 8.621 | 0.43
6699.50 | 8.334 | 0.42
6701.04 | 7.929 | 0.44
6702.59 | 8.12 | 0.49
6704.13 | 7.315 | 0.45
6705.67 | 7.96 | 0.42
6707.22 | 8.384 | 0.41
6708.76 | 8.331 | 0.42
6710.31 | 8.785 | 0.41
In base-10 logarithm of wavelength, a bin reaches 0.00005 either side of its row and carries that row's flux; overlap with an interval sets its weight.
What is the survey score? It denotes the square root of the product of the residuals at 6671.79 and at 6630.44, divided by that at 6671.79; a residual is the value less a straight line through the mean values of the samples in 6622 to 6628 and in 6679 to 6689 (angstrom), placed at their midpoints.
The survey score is -1.7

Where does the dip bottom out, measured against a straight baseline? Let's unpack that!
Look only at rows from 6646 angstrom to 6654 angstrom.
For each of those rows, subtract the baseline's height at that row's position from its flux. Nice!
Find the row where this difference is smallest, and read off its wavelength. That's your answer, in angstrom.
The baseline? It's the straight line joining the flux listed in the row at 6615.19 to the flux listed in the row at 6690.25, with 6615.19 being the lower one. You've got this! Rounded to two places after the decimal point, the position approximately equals 6653.38 angstrom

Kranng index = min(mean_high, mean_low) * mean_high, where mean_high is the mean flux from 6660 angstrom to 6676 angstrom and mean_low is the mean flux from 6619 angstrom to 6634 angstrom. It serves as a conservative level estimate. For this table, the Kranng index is 66.1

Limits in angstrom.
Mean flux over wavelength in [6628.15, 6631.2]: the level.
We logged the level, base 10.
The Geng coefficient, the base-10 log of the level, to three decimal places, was 0.898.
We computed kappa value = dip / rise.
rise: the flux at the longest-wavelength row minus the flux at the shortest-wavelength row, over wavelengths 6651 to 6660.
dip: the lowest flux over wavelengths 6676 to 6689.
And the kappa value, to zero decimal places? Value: -79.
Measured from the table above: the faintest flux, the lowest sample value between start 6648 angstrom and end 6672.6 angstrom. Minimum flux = 6.861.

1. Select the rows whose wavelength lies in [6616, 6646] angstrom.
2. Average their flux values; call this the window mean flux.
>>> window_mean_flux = 8.60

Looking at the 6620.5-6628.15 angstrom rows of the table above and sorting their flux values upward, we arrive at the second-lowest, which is 8.758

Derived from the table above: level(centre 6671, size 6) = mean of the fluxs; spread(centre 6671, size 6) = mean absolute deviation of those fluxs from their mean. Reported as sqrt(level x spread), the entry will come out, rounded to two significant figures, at 2.2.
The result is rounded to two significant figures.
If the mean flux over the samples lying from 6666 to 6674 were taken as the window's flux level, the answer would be 8.1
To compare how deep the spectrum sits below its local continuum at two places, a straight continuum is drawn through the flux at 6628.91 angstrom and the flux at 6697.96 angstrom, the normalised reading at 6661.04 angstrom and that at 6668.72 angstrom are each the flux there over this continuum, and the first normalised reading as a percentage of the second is 100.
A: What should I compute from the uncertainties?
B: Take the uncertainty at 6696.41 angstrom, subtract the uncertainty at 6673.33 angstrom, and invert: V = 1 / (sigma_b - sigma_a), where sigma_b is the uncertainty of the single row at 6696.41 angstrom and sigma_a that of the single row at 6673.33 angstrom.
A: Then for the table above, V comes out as -20.0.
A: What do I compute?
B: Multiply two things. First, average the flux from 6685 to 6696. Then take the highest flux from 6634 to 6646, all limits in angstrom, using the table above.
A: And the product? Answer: 85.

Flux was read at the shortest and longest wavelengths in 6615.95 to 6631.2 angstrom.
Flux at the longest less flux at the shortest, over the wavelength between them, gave 0.027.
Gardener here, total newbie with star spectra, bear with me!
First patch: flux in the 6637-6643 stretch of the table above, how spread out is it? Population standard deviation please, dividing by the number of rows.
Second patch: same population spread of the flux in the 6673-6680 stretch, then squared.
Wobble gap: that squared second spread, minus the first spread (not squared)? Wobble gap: -0.8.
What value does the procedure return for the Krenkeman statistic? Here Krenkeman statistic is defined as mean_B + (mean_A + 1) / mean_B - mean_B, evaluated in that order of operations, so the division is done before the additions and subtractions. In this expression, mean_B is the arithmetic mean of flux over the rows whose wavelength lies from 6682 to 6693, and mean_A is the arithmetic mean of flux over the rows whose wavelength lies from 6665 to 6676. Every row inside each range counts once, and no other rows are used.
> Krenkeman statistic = 1.141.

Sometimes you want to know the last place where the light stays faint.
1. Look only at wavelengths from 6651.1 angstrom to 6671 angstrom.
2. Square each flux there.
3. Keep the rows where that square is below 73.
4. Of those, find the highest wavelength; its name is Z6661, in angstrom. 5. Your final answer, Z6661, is 6670.25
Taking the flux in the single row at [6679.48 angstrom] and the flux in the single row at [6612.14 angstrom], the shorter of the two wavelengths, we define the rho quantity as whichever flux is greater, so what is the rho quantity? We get 8.5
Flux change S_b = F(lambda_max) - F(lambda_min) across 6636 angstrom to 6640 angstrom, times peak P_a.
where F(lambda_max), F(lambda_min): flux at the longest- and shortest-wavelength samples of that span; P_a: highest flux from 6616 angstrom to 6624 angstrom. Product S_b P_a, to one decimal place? 1.4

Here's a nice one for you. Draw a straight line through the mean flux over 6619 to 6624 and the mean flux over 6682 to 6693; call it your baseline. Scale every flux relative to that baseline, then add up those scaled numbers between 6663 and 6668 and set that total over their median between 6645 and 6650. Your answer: 2.84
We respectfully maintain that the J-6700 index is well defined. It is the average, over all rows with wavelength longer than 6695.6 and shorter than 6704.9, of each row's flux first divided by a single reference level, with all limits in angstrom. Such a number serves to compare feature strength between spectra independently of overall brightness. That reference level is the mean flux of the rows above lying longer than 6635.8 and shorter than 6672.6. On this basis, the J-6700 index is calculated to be 0.97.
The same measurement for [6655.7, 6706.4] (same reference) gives 0.96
